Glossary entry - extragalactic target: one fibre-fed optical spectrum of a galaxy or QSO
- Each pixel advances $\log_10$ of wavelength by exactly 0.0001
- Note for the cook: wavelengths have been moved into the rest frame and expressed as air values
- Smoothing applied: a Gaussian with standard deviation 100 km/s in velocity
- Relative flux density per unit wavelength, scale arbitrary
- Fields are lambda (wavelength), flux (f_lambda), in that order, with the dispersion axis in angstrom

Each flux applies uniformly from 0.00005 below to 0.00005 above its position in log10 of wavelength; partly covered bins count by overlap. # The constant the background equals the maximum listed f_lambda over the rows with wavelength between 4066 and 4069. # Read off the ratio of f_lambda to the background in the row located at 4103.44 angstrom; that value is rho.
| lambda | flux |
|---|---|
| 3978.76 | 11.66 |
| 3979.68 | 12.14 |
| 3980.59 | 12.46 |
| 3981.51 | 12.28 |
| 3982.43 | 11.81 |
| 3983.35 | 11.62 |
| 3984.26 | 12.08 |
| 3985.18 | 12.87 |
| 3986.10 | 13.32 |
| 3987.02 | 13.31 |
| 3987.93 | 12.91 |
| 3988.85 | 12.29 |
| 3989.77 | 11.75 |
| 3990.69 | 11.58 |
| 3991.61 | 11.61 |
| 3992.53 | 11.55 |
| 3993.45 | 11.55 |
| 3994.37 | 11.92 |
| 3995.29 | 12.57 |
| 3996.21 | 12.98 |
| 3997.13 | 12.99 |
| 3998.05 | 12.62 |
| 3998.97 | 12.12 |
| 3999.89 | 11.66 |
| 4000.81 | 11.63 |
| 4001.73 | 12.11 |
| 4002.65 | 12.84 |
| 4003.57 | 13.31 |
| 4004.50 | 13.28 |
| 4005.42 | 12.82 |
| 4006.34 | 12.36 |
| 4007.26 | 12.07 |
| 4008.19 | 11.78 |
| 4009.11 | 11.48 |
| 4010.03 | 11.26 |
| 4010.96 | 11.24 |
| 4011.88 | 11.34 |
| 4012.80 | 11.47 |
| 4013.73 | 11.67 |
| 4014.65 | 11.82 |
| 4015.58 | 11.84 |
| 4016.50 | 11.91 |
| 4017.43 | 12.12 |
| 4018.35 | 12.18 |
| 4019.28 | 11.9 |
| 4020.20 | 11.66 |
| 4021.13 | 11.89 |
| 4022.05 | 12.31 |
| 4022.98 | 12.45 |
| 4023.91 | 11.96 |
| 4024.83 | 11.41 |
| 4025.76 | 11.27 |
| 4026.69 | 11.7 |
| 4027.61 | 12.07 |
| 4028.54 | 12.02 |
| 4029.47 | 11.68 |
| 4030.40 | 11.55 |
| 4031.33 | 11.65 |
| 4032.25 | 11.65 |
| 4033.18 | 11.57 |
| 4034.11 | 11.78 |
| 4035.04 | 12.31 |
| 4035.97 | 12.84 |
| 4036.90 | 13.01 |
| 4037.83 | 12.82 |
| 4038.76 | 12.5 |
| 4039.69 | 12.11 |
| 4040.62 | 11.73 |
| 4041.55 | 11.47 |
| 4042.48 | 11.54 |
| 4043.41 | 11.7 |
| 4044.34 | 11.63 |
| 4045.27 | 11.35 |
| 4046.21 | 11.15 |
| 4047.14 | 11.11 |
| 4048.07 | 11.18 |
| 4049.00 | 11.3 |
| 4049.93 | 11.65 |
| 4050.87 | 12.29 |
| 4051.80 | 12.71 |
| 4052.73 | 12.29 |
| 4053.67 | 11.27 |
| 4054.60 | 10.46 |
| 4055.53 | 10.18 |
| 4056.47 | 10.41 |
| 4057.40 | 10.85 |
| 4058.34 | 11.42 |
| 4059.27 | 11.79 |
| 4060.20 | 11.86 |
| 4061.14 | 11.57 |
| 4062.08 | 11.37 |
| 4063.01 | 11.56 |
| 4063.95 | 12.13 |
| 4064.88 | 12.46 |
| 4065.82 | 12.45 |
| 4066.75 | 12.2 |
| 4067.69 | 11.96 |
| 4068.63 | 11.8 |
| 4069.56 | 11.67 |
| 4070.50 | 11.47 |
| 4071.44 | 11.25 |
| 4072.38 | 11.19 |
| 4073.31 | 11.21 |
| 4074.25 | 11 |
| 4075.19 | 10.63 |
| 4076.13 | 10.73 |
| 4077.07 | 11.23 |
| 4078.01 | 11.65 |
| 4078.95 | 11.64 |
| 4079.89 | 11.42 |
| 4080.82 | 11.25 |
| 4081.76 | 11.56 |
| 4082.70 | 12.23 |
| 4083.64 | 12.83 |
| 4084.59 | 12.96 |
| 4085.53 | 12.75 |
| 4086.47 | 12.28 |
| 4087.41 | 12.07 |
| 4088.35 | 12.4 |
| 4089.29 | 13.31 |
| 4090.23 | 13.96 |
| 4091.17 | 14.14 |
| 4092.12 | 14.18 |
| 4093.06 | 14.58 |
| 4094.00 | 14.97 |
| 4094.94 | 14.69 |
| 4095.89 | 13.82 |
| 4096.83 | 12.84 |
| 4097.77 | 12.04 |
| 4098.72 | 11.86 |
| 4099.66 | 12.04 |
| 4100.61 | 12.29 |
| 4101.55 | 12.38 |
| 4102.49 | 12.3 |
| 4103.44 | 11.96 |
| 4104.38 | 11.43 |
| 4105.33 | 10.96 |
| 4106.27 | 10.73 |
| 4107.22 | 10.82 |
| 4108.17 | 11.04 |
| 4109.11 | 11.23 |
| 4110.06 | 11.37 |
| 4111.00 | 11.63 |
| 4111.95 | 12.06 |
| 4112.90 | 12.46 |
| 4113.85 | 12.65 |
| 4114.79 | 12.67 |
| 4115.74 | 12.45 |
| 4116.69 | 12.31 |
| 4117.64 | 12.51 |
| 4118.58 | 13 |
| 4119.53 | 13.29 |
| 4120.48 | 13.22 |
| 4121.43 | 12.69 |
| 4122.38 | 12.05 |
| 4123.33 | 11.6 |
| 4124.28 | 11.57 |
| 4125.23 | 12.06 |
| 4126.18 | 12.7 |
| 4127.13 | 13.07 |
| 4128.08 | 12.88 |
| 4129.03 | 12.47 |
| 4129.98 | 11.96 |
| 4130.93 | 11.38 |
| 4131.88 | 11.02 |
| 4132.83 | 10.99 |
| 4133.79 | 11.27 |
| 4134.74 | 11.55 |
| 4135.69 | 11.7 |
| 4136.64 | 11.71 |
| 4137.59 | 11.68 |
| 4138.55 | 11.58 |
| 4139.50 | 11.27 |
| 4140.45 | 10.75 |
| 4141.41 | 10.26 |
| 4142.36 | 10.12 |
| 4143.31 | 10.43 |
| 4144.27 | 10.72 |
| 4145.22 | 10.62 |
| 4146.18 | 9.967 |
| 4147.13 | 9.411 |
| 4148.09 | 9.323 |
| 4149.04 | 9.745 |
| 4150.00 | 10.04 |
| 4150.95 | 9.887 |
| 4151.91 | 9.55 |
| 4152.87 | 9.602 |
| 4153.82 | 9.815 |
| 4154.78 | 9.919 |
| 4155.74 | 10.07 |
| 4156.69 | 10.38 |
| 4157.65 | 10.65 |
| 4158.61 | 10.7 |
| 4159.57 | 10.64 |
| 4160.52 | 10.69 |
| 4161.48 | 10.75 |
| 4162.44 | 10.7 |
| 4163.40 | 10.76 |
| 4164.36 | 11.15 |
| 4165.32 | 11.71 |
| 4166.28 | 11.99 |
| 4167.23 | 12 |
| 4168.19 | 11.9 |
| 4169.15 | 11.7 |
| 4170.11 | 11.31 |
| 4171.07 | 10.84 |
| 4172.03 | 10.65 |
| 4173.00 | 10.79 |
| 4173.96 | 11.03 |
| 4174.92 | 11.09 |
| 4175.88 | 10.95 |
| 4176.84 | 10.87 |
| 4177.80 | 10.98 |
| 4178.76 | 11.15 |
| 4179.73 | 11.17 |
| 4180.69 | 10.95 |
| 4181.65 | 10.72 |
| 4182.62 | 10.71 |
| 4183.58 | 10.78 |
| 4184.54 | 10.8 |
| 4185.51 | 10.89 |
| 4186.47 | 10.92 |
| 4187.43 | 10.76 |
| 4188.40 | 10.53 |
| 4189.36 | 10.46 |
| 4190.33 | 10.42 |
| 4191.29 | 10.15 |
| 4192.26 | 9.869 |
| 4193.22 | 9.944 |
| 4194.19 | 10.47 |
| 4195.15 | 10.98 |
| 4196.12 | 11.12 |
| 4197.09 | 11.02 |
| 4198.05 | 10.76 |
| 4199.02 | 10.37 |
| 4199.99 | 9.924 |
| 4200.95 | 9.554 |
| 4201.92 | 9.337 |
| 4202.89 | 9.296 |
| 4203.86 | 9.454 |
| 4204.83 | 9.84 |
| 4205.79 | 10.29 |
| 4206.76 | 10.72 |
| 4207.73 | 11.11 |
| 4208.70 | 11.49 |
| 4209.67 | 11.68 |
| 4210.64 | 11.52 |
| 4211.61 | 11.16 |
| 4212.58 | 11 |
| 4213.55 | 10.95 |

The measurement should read 0.98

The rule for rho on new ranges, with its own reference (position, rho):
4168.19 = 0.98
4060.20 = 0.97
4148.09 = 0.76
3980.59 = 1.02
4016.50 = 0.98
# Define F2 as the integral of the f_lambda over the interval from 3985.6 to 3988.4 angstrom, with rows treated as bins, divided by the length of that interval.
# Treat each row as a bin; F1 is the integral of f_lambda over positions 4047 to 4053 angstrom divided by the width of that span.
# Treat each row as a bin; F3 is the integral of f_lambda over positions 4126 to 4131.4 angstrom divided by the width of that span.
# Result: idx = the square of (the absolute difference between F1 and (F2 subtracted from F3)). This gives 159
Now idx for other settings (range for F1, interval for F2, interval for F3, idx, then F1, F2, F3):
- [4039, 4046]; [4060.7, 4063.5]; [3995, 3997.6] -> 105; 11.7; 11.5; 12.9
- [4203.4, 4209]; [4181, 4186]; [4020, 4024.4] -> 84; 10.5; 10.8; 12.1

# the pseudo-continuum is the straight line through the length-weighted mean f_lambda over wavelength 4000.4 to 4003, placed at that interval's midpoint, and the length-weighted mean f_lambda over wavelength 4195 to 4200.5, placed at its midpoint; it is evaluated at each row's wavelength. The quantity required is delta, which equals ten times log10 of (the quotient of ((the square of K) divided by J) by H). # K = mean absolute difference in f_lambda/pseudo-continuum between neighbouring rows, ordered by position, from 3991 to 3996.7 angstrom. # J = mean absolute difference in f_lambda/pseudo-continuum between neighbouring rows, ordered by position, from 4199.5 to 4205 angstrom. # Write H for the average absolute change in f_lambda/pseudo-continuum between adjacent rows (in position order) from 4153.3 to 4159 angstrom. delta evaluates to 2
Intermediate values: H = 0.017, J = 0.022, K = 0.025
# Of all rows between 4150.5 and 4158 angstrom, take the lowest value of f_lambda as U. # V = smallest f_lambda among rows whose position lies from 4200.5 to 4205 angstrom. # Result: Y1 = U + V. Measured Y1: 18.8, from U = 9.55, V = 9.296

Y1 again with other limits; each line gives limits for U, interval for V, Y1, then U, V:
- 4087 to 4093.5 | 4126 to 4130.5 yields 24.0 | 12.07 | 11.96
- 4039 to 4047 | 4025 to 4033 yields 22.4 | 11.15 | 11.27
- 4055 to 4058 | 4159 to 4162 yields 20.8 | 10.18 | 10.64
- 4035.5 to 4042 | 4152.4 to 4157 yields 21.1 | 11.47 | 9.602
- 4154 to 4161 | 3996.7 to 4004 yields 21.5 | 9.919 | 11.63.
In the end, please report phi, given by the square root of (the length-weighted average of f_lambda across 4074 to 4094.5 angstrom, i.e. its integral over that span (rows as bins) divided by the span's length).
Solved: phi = 3.53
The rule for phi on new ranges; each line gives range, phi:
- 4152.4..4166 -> 3.25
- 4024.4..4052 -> 3.44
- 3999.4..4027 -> 3.46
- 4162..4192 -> 3.31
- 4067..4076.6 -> 3.36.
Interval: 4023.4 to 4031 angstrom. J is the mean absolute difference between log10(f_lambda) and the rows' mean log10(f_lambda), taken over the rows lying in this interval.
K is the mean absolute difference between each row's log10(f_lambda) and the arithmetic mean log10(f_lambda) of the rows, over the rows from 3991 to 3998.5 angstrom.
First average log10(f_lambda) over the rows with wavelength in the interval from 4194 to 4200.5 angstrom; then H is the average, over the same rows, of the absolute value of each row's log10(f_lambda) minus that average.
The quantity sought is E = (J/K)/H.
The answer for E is 30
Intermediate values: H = 0.0144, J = 0.0086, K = 0.0201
